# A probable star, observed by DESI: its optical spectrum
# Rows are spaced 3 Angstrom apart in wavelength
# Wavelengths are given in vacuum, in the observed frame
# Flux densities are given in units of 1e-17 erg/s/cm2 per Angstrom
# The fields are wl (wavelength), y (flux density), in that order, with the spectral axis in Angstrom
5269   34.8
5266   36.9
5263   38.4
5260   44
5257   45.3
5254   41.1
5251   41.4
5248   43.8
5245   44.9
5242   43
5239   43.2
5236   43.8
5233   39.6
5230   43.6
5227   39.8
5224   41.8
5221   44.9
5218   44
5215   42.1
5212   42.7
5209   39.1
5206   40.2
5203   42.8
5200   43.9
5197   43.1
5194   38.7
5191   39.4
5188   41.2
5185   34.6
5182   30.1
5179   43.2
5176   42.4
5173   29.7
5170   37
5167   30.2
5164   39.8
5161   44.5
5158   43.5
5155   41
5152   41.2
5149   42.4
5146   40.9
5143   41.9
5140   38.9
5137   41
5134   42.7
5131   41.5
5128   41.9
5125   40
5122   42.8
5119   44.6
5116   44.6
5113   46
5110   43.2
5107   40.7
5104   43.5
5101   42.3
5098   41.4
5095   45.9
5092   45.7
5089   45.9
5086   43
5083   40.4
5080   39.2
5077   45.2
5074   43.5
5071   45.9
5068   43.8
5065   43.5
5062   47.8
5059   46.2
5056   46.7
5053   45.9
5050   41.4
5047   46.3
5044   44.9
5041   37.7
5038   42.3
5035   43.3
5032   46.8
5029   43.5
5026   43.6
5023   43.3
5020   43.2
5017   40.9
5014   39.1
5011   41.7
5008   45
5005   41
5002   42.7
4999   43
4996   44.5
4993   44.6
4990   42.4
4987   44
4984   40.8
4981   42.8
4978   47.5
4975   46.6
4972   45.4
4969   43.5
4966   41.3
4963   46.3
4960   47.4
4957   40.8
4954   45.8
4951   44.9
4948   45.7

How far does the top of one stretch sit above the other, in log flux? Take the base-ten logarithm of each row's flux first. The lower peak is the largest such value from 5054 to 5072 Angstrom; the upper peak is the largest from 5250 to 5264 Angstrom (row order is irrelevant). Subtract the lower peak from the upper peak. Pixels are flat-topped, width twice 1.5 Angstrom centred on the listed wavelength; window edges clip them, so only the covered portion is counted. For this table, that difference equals -0.023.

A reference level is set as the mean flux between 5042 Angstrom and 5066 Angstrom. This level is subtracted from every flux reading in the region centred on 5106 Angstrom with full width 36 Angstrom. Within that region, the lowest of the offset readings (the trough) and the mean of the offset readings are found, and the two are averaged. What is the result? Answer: -3.0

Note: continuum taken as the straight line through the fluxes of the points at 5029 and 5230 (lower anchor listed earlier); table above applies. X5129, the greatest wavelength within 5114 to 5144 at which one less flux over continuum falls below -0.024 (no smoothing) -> 5119 Angstrom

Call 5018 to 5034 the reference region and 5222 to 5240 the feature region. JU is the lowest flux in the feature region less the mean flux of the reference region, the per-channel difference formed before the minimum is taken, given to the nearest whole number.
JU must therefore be -4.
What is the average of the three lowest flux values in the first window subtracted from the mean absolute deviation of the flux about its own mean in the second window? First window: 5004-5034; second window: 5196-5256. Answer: -39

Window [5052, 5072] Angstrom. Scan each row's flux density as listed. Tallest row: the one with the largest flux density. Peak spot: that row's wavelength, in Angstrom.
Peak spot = 5062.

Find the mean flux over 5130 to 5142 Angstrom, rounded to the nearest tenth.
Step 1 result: 41.0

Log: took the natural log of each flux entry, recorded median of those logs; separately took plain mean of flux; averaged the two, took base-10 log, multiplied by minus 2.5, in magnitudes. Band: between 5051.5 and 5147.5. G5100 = -3.43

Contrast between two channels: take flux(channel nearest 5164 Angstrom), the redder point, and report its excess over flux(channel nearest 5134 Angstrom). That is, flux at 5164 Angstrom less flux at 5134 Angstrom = -2.9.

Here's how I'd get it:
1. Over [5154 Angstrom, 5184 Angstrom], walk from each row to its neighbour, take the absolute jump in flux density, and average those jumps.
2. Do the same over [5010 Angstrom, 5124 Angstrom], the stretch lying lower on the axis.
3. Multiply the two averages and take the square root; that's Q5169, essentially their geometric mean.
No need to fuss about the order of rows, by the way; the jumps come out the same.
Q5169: 3.8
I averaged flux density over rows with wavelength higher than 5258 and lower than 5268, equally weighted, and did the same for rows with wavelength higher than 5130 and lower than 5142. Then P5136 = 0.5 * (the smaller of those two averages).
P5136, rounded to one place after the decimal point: 19.9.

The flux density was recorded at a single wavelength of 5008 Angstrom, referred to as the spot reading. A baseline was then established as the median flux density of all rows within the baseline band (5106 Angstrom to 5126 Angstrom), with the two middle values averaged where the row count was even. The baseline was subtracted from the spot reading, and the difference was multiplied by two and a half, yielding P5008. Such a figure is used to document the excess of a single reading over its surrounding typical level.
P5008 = 4.5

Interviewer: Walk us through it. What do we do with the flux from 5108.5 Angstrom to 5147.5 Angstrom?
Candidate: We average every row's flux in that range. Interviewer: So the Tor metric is 42.3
